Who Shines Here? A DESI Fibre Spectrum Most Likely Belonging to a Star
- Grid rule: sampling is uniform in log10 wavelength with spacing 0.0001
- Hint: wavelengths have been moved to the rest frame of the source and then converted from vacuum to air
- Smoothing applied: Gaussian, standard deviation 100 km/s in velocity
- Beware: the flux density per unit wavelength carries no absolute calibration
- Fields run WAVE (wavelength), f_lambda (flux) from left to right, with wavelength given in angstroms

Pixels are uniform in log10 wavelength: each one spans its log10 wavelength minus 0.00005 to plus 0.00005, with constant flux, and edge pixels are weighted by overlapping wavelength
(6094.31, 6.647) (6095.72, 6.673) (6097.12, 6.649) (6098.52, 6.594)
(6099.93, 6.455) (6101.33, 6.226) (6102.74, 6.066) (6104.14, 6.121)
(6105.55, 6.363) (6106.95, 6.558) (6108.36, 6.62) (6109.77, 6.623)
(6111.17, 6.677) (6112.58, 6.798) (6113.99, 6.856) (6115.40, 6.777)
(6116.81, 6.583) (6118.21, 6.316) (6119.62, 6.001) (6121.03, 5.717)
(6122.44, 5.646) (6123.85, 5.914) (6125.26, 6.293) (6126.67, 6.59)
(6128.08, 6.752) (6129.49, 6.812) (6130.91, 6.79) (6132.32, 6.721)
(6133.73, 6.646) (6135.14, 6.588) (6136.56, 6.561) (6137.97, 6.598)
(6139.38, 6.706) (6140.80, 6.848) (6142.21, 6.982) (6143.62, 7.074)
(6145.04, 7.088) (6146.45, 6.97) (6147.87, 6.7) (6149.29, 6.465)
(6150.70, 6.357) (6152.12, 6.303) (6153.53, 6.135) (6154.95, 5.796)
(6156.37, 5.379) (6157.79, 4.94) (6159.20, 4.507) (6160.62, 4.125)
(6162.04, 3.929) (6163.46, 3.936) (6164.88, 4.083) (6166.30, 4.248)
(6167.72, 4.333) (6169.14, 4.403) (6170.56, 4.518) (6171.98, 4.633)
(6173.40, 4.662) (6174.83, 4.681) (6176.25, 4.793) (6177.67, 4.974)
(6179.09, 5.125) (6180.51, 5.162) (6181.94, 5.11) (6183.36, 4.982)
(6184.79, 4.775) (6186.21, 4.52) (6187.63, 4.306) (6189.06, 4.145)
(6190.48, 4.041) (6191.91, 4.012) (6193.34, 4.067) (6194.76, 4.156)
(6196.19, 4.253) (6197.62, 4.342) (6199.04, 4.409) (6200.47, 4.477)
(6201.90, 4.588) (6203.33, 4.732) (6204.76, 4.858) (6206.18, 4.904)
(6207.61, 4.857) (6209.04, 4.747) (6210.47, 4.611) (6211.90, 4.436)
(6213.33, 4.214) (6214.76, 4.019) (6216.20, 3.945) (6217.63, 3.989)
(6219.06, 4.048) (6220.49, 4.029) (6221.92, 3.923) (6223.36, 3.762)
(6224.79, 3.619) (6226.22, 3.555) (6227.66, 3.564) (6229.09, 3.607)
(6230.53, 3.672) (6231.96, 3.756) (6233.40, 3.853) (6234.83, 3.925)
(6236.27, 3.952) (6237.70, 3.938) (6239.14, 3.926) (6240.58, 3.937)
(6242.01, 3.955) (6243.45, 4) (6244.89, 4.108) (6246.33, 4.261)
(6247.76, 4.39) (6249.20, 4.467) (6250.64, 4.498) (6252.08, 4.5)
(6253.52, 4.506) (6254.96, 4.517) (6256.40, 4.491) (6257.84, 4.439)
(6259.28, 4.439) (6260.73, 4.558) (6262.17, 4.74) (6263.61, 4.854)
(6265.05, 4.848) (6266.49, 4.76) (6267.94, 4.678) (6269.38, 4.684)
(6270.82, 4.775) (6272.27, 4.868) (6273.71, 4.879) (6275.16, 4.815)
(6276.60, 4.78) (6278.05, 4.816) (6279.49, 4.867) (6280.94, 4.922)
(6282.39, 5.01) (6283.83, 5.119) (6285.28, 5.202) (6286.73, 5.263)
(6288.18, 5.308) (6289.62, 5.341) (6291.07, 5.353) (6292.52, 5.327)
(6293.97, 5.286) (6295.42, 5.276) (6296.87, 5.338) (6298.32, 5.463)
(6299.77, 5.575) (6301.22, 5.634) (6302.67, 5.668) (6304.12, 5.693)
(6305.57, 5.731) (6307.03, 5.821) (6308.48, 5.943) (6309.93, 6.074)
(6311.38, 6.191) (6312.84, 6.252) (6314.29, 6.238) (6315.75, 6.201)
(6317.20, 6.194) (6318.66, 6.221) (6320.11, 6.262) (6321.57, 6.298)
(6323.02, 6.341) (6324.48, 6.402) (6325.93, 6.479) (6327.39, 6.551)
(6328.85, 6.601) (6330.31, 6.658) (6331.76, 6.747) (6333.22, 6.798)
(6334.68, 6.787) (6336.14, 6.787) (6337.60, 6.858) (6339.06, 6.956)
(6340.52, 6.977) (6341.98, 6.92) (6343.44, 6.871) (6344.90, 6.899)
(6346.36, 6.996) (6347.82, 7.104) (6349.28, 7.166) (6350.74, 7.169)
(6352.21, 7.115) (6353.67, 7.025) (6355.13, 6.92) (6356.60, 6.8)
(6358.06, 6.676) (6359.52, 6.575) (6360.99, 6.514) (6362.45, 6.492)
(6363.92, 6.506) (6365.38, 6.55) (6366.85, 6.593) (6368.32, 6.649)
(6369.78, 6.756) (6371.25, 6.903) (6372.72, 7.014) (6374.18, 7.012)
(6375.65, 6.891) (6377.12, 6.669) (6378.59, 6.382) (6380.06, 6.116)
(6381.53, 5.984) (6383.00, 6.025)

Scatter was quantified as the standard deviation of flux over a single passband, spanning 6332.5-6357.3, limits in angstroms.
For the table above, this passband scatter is 0.13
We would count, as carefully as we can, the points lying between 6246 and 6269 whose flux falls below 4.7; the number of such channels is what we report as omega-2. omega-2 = 12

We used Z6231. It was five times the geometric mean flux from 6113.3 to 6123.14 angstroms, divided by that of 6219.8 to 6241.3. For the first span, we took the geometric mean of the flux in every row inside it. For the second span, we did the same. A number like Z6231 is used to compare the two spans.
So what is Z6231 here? 8.2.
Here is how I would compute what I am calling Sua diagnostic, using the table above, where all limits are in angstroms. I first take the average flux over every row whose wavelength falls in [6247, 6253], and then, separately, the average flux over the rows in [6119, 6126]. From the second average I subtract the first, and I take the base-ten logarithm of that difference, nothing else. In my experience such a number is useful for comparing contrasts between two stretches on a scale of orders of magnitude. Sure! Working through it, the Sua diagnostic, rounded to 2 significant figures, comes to 0.16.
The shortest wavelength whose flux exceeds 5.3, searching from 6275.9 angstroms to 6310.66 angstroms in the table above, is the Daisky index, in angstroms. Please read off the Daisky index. 6288.18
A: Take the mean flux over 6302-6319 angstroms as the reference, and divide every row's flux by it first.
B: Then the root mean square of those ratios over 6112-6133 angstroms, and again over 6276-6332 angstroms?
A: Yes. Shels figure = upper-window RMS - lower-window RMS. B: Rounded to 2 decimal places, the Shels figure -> -0.11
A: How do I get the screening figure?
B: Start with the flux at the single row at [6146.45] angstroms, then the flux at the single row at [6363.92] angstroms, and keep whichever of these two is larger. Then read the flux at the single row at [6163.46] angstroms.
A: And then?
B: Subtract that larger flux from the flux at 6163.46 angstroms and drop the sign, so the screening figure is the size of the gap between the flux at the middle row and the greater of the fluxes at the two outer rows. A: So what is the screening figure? 3.03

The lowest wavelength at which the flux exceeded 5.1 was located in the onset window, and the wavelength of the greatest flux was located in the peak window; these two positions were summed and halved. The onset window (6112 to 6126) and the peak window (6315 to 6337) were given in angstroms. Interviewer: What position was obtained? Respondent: 6222.9 angstroms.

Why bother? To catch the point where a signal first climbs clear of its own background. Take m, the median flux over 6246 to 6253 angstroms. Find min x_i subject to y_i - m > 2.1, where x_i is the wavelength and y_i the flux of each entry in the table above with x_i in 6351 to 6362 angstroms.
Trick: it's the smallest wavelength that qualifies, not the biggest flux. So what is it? 6352.21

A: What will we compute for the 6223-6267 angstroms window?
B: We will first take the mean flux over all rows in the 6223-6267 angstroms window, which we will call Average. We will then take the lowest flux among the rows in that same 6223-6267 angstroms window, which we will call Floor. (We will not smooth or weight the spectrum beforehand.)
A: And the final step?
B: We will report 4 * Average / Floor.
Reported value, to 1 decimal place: 4.7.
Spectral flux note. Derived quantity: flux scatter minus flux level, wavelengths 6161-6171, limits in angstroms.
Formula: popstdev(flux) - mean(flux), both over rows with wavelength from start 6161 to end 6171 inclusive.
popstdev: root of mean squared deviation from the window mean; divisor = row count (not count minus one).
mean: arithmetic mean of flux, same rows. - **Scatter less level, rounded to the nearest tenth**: -4.0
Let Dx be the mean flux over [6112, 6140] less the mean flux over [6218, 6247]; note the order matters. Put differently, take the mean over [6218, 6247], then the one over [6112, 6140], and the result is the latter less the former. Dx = 2.6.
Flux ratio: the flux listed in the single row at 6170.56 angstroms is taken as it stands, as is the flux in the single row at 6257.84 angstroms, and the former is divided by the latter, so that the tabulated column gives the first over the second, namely 1.0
